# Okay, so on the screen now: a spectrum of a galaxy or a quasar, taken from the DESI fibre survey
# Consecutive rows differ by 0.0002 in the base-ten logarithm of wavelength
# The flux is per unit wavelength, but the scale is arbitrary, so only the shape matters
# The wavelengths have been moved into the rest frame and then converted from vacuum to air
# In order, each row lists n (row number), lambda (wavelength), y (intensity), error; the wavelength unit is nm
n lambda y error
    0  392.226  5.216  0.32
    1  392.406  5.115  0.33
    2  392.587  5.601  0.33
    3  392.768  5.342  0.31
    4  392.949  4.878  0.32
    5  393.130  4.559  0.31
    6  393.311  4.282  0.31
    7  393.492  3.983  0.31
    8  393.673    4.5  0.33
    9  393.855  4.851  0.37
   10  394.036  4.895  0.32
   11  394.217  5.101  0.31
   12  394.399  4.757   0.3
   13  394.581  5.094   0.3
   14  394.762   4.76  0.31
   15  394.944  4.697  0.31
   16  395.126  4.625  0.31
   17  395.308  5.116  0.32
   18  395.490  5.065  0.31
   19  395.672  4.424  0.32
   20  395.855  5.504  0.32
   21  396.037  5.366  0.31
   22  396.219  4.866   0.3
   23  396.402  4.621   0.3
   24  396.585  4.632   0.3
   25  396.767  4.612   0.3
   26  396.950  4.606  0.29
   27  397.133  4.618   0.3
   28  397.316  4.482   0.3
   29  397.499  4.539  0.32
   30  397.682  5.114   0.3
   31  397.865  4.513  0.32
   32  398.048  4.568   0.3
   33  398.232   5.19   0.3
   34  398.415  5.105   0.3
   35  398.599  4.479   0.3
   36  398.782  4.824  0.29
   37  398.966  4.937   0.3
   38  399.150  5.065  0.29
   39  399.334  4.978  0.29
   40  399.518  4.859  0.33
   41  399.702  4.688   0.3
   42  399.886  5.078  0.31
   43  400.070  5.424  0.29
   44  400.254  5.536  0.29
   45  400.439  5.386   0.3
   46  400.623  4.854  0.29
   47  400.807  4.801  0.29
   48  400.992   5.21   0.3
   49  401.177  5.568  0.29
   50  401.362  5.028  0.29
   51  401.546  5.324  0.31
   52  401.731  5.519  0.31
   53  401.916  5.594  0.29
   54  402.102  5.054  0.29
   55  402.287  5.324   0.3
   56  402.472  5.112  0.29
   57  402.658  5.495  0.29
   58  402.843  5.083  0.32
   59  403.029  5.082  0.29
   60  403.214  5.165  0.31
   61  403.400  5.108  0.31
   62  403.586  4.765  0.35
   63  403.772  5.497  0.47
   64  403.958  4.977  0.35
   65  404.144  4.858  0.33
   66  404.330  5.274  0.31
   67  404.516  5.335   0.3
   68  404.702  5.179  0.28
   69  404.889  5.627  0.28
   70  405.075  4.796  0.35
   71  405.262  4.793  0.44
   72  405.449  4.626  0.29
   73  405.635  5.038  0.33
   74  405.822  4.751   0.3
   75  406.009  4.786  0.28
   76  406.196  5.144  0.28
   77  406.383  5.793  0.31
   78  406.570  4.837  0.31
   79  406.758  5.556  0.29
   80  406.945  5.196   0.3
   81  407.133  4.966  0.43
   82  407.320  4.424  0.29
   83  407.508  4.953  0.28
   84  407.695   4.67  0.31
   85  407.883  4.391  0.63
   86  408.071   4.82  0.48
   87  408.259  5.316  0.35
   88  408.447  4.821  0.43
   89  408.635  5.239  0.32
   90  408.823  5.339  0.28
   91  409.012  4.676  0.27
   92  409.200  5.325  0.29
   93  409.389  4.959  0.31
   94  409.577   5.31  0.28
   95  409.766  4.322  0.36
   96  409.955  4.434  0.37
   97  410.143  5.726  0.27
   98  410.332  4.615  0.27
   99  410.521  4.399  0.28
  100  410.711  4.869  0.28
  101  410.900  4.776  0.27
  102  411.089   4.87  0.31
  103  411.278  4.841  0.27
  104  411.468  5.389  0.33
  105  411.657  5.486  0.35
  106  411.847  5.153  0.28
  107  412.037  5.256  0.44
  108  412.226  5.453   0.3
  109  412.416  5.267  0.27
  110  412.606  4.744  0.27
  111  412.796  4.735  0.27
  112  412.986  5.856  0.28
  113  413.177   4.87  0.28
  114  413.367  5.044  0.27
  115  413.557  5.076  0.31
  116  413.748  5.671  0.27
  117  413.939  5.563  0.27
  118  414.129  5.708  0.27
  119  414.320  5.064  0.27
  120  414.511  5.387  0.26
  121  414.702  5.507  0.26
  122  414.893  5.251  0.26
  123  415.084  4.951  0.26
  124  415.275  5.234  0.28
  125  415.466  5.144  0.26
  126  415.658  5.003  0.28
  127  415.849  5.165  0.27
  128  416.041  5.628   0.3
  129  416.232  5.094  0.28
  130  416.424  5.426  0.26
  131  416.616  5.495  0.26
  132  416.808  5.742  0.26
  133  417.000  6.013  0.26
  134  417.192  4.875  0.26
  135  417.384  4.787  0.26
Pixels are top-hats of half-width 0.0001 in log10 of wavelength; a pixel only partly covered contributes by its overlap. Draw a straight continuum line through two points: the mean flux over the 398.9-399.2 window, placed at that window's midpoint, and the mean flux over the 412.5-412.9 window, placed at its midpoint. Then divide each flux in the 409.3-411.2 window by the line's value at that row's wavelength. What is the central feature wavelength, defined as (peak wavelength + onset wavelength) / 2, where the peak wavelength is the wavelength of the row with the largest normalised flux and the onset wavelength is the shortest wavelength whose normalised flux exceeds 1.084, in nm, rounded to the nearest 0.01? 409.86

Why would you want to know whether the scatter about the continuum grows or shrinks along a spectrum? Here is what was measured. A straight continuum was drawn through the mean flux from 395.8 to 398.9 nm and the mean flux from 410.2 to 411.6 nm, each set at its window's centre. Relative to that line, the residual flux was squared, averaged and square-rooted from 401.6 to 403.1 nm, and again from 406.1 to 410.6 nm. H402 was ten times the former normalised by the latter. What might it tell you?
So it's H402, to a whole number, 12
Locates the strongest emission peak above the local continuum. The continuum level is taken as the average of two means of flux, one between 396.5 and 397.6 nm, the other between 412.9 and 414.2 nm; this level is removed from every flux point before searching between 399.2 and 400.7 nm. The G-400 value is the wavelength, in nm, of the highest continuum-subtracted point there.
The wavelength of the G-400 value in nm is 400.254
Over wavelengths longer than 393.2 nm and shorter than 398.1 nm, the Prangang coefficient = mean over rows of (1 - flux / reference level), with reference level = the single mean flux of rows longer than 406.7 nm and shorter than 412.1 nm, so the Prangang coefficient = 0.04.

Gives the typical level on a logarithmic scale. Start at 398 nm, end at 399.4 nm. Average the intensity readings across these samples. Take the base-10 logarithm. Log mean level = 0.690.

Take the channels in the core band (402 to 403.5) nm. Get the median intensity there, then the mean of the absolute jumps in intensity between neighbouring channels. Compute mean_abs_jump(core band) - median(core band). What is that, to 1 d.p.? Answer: -4.9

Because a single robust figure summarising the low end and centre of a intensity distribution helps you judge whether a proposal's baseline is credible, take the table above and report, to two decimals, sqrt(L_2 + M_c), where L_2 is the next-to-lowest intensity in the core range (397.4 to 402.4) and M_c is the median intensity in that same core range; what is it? 3.09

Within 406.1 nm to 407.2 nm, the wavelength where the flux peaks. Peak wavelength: 406.383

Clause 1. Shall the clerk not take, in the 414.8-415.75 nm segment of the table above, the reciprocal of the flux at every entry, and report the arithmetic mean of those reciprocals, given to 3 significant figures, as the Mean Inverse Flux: 0.196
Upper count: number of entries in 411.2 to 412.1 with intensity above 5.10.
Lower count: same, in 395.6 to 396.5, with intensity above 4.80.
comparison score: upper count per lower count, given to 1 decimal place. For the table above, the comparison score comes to 1.3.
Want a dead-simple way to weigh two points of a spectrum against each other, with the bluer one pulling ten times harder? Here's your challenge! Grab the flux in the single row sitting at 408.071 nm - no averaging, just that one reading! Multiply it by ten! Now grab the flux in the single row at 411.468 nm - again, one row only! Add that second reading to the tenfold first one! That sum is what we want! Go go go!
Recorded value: 53.6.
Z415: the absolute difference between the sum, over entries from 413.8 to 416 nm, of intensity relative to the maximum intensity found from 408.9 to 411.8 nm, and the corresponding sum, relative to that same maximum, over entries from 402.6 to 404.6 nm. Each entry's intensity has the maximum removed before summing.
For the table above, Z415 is 1.3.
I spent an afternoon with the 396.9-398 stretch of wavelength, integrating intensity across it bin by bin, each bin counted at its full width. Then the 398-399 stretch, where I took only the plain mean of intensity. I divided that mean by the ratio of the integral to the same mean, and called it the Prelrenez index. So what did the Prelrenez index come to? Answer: 4.6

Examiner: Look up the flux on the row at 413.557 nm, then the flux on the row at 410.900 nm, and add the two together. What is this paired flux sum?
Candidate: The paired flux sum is 9.9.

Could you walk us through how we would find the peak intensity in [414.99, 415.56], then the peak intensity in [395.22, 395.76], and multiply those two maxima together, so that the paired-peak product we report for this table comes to 26.8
